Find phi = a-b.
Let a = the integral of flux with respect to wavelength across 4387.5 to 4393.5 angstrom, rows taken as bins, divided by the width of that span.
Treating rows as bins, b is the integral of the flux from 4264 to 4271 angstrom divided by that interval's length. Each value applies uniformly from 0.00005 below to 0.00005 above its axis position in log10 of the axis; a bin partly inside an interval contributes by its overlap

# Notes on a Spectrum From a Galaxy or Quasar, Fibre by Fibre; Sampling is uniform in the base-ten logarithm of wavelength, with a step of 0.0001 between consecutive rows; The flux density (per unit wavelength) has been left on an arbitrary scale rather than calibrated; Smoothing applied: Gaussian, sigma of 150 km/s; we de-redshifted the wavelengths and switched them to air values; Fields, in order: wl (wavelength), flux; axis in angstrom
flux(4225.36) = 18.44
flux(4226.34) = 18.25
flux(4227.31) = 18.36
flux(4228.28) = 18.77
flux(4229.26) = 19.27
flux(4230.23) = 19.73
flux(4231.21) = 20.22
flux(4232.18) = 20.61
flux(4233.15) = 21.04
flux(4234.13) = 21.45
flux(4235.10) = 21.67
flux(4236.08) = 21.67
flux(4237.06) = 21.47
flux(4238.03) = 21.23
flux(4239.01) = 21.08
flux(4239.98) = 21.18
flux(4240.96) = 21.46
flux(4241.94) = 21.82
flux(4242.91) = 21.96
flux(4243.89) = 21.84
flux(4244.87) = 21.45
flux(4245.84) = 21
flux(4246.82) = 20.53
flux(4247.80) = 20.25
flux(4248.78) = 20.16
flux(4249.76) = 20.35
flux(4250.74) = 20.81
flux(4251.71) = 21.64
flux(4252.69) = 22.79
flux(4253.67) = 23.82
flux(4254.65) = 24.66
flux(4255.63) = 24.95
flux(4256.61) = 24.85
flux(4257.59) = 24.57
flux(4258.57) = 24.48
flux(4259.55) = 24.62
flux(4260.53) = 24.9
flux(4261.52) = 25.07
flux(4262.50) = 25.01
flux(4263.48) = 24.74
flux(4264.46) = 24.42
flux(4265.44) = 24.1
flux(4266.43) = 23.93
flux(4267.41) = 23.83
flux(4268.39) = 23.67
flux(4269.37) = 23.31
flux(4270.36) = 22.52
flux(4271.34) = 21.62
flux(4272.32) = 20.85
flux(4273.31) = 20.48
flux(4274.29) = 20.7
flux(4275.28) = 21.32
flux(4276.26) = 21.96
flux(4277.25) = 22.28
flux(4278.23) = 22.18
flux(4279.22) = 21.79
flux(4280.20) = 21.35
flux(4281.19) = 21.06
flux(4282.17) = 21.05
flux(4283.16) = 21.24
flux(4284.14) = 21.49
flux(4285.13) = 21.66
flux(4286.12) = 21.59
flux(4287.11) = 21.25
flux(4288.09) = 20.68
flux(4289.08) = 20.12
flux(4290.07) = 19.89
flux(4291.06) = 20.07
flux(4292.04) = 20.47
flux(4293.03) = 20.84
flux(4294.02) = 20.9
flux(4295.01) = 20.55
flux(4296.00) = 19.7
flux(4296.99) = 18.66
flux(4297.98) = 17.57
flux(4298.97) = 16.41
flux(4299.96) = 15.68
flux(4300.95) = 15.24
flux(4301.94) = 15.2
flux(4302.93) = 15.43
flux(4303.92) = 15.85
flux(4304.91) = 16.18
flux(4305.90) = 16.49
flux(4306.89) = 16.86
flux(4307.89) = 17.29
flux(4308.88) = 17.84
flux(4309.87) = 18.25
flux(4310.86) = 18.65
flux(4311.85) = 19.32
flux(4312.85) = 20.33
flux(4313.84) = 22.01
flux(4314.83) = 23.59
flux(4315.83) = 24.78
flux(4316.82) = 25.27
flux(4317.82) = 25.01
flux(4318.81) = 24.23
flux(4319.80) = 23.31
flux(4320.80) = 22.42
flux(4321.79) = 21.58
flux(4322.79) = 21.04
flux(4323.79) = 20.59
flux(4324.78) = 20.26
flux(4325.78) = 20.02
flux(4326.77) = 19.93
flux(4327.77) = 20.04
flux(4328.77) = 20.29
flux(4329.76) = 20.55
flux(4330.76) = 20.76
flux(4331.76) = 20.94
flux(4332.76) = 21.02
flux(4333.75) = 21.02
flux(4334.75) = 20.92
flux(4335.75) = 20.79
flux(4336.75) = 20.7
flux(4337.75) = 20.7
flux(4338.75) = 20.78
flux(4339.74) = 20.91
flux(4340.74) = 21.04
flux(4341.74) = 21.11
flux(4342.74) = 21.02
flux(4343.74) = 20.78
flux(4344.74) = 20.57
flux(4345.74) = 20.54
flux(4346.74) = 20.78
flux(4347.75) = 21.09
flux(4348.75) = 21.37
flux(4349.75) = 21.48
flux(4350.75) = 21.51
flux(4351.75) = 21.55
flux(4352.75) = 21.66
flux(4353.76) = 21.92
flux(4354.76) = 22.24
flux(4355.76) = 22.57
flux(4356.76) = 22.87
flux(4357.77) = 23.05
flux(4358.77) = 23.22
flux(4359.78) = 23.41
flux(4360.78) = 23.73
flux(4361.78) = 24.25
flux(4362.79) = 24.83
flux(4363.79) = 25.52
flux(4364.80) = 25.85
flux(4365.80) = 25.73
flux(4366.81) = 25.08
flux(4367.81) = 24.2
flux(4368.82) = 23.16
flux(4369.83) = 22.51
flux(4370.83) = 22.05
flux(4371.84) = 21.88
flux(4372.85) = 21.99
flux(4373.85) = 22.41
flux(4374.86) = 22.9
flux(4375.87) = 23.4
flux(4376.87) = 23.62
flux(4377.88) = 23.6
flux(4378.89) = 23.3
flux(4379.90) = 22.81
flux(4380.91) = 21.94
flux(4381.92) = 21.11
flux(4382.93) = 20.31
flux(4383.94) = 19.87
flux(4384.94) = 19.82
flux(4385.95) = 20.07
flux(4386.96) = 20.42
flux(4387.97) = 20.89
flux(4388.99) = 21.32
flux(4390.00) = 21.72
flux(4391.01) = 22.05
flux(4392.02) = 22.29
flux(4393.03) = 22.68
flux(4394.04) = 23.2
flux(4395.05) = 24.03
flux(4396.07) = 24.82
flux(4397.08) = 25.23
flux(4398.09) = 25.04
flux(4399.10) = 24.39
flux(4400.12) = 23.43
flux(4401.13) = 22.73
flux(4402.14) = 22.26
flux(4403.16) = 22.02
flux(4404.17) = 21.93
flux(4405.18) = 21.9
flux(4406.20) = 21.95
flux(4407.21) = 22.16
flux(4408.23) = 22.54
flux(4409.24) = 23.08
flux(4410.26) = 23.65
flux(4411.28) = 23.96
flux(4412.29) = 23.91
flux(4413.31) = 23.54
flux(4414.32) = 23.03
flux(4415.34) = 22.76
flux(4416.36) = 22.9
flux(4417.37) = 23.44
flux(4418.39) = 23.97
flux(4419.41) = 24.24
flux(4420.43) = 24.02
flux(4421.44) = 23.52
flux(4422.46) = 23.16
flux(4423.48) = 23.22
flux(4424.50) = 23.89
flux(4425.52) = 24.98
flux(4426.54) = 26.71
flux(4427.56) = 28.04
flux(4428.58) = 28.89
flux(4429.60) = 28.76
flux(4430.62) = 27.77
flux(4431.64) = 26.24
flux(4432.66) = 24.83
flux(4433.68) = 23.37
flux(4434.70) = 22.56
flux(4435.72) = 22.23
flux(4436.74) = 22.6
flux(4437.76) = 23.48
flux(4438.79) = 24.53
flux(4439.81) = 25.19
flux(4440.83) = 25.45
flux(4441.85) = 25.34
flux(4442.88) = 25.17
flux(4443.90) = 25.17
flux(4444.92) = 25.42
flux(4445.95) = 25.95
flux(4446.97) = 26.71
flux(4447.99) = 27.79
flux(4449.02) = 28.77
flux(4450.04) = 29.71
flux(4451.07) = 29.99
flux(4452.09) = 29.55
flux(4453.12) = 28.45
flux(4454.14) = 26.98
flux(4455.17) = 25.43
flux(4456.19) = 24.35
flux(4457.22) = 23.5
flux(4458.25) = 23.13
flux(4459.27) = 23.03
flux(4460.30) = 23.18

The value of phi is -1.8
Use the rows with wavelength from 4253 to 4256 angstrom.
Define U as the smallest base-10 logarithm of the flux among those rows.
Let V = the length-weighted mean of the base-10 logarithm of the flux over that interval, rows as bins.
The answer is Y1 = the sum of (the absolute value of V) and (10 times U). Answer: 15.2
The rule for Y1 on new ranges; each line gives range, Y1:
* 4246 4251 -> 14.4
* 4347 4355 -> 14.6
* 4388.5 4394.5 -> 14.6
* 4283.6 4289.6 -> 14.4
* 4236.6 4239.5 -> 14.6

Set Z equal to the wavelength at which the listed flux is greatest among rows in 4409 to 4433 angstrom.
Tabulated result 4428.58 angstrom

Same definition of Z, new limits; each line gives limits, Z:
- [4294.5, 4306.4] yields 4295.01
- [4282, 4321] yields 4316.82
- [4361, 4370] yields 4364.80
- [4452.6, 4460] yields 4453.12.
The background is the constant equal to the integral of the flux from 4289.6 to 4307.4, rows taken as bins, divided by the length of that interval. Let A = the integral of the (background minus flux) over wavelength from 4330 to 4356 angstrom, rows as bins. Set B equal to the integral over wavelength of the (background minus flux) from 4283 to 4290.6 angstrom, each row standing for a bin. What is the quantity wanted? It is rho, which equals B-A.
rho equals 61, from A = -84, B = -24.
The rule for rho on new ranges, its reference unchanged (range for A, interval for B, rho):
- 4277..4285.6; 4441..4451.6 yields -65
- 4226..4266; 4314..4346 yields 51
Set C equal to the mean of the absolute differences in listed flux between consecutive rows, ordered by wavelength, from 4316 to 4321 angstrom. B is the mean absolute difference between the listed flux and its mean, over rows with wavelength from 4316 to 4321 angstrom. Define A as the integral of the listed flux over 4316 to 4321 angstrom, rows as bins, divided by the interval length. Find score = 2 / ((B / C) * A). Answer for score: 0.06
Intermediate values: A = 24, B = 0.9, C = 0.7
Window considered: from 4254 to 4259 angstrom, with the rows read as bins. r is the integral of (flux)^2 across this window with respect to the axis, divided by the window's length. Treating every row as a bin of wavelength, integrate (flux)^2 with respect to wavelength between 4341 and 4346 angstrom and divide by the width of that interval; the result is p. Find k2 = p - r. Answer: -175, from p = 434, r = 609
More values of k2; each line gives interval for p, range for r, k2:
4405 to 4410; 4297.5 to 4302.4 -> 245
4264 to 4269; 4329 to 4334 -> 141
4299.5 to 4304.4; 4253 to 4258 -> -361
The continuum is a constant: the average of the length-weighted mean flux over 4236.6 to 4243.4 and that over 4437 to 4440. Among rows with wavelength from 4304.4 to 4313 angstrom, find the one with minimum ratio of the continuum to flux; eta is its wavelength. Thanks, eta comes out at 4312.85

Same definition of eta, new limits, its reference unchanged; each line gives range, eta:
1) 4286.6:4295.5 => 4287.11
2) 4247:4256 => 4255.63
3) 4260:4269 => 4261.52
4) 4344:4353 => 4352.75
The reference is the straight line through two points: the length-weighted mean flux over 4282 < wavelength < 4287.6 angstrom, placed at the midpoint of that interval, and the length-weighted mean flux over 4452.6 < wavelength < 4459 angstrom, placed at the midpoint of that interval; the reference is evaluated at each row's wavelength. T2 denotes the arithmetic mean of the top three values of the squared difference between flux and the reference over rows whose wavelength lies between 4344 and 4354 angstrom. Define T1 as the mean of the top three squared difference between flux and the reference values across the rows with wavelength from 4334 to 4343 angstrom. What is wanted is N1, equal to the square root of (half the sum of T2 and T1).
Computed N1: 2.0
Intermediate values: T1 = 3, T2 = 5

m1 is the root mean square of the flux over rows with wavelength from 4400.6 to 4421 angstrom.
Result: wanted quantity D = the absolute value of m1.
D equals 23.0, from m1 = 23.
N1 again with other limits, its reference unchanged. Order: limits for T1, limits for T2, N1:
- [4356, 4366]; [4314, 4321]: 2.7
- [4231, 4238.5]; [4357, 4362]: 1.1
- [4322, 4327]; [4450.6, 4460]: 3.4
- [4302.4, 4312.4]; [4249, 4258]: 5.1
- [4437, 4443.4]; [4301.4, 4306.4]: 4.5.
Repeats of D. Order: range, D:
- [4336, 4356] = 21.2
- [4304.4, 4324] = 21.0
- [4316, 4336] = 21.6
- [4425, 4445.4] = 25.4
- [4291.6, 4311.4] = 17.8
